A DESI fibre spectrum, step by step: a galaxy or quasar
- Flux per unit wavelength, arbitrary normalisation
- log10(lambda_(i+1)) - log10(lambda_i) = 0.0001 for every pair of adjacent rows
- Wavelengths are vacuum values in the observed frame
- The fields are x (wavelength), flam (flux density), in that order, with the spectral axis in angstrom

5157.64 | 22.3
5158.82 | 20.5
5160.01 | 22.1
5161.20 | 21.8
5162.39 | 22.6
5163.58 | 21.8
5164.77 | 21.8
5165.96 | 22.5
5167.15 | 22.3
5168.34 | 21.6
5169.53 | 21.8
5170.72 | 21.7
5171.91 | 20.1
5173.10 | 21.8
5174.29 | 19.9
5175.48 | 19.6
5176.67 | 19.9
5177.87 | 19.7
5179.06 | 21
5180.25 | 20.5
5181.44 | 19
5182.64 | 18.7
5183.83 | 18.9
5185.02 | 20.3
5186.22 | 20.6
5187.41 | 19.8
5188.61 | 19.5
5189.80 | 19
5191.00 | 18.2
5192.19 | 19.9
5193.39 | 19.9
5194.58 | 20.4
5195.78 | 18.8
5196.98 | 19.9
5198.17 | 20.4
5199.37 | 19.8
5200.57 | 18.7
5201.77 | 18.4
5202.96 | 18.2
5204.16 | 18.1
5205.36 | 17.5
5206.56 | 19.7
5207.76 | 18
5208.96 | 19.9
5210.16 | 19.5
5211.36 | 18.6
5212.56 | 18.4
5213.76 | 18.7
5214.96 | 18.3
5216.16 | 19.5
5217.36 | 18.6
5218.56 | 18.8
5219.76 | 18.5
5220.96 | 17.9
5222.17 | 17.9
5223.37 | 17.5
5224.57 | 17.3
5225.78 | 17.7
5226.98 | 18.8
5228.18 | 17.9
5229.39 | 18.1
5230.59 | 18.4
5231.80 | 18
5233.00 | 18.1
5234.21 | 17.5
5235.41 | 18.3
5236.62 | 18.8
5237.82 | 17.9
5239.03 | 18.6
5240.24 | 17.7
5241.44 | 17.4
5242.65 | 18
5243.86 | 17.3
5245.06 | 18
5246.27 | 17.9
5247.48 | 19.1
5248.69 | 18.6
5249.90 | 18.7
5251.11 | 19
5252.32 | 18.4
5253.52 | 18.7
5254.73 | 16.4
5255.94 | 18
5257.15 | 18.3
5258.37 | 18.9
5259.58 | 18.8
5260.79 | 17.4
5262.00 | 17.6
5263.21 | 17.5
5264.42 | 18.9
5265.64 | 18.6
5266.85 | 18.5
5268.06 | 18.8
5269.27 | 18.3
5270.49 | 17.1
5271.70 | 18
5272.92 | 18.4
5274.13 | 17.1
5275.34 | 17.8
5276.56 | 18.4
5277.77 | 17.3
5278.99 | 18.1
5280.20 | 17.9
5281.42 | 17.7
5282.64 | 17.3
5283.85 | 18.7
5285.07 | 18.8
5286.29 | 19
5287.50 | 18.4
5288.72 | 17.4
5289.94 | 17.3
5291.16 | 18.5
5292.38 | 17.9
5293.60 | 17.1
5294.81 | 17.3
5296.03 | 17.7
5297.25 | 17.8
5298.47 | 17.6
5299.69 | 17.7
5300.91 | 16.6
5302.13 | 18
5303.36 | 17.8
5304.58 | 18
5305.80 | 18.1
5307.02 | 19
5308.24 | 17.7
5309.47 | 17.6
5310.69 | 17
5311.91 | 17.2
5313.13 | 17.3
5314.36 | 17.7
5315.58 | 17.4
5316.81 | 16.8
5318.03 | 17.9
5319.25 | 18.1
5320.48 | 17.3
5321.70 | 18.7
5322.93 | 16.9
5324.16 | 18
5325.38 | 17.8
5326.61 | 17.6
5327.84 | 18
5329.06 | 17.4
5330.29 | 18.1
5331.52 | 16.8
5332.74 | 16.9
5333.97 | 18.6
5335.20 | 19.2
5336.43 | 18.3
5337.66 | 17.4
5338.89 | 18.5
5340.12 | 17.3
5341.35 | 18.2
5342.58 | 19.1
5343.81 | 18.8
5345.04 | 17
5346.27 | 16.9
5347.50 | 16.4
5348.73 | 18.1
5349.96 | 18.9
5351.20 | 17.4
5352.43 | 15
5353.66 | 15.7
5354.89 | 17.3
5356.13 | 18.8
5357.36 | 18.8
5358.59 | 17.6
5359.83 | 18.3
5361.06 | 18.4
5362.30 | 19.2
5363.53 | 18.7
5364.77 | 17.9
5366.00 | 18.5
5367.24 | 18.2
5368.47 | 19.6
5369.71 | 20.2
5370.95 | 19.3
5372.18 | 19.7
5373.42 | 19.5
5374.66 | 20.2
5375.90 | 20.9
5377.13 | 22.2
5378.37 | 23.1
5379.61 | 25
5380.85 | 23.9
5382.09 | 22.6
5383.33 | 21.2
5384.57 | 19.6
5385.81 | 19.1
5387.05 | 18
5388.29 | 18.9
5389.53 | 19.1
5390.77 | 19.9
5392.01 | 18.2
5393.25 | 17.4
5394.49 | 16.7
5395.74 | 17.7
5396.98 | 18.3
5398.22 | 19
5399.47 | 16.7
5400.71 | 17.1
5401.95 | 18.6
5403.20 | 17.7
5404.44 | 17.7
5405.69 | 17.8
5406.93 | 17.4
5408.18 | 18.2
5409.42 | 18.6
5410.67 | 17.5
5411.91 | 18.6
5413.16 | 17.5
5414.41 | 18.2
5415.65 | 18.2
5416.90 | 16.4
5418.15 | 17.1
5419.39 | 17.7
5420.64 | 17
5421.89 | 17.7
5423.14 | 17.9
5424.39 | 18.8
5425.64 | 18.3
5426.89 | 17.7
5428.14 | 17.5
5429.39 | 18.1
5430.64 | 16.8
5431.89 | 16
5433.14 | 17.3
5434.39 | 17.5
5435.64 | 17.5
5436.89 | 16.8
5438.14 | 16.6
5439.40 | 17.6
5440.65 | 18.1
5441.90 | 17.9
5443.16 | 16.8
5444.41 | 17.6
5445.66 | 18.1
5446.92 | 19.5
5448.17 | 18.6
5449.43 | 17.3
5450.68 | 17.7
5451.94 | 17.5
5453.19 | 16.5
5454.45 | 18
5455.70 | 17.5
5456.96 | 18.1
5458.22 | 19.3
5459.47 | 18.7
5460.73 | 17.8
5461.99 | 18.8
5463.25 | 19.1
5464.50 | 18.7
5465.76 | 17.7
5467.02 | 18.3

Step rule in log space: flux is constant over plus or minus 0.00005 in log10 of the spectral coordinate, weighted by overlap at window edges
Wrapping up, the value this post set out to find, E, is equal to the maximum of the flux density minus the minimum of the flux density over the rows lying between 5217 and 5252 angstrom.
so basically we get 1.8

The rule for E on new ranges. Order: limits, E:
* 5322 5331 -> 1.2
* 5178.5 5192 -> 2.8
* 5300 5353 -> 4.2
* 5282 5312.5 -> 2.4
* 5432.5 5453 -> 2.9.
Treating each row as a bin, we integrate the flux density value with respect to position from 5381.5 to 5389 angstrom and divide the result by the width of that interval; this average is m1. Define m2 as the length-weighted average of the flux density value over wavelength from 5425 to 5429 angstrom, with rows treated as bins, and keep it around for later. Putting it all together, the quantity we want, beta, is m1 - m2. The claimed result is 2.0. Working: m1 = 19.9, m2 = 17.8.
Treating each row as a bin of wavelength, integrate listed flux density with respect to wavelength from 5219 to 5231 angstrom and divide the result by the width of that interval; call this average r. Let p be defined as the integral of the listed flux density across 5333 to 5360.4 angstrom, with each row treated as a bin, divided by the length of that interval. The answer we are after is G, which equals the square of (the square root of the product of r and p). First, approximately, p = 17.8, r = 18.0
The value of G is 320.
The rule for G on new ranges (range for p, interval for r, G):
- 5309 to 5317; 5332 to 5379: 321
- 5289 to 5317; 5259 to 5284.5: 317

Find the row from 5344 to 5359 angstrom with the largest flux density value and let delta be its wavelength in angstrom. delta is 5349.96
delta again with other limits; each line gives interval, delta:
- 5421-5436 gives 5424.39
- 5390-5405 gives 5390.77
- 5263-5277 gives 5264.42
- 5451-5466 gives 5458.22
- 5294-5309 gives 5307.02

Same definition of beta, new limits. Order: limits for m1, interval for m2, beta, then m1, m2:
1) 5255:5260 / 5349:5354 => 1.4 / 18.3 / 16.9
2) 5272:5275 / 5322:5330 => 0.1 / 17.8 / 17.7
